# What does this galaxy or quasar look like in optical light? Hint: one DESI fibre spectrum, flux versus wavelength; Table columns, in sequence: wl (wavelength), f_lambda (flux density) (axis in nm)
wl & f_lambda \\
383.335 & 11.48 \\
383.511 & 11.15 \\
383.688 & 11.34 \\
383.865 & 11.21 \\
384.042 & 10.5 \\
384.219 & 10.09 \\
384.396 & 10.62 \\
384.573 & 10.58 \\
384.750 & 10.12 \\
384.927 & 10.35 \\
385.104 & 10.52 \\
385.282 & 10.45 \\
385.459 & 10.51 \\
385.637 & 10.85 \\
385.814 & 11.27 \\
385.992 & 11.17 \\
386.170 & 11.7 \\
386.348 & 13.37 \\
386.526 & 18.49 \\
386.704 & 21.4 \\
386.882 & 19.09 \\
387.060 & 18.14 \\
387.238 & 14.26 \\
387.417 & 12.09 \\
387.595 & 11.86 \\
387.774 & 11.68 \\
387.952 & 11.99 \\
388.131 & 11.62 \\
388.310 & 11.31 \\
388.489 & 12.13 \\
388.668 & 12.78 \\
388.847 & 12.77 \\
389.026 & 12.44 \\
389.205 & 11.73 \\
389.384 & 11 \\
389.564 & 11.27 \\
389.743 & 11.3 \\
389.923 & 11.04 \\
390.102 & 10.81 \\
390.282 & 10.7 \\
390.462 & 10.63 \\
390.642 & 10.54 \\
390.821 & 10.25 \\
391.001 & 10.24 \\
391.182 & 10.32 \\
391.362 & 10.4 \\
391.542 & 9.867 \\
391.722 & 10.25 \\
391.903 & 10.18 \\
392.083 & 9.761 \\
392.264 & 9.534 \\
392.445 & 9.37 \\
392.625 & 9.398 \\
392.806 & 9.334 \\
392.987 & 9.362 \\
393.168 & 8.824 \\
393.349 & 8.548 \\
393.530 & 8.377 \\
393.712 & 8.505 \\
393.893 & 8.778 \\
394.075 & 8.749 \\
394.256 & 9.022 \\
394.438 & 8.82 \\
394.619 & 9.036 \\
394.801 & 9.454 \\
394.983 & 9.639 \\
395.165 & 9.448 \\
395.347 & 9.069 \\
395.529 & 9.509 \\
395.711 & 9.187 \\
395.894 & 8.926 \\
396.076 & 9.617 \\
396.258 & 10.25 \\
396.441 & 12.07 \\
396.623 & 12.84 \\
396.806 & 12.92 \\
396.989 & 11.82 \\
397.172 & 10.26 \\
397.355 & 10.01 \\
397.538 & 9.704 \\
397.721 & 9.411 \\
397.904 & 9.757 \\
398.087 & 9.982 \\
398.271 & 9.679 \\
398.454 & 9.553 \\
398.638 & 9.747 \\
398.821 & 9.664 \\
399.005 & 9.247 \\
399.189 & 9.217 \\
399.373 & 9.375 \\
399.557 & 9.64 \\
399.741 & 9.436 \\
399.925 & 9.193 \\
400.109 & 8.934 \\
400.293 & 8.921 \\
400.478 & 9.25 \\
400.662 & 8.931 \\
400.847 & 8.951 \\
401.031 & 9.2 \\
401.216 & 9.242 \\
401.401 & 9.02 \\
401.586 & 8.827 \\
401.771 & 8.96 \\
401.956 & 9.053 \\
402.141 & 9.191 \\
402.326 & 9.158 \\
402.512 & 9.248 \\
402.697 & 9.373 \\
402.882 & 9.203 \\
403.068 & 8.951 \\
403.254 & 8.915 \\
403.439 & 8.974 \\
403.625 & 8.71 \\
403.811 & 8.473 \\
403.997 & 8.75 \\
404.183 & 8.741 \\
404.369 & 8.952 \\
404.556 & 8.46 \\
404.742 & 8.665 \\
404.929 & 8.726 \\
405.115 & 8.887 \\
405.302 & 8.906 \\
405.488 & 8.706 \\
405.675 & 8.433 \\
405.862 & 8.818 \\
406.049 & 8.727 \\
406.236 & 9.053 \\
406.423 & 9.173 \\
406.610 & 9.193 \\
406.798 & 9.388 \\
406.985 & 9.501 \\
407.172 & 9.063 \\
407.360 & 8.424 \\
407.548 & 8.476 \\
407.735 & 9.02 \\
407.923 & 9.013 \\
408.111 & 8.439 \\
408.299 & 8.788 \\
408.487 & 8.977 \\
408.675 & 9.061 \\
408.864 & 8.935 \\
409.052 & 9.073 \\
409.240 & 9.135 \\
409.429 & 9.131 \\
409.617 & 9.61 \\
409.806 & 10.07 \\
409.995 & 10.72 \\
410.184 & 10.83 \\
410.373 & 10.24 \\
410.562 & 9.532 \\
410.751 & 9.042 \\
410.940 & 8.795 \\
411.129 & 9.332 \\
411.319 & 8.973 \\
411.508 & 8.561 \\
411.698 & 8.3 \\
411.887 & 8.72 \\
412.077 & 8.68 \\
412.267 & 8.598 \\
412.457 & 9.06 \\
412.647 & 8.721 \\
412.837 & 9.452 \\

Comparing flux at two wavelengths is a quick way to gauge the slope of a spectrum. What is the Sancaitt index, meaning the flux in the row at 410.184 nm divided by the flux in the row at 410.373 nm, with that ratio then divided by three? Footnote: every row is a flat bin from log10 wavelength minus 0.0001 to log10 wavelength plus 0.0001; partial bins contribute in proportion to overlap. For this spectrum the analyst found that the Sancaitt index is 0.35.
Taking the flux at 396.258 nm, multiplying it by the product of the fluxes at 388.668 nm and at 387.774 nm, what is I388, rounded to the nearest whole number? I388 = 1530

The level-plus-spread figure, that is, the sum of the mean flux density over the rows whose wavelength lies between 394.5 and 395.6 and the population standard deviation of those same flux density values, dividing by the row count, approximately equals 9.6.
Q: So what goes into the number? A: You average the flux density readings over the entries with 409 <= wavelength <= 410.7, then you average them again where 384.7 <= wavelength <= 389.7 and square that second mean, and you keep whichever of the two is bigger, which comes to 162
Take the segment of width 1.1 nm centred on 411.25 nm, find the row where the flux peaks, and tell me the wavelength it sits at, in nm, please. 411.129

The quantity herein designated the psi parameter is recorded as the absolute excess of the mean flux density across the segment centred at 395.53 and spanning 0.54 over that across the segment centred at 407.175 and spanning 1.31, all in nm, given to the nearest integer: 0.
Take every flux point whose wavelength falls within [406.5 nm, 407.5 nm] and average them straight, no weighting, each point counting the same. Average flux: 9.1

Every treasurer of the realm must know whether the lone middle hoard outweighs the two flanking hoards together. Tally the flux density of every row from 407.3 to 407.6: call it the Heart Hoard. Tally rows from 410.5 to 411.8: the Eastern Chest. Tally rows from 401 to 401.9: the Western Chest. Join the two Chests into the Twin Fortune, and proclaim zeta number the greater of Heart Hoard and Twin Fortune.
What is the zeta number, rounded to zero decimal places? 108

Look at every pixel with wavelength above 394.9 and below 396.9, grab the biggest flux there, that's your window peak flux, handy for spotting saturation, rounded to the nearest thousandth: 12.920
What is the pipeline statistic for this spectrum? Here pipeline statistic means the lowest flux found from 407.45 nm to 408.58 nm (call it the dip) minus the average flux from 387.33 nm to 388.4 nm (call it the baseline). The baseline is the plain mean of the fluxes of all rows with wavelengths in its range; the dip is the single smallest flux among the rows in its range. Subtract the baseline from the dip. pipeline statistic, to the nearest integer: -3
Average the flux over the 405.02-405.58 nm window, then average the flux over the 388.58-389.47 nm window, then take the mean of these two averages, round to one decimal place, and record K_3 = 10.5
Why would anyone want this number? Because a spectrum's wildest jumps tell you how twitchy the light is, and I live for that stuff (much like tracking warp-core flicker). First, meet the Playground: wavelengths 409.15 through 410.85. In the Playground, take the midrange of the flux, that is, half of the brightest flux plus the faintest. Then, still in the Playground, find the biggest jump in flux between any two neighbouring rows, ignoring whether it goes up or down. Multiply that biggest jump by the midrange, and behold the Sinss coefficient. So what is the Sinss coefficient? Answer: 7.0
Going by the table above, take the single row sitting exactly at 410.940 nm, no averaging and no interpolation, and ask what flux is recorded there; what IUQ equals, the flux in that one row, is 8.795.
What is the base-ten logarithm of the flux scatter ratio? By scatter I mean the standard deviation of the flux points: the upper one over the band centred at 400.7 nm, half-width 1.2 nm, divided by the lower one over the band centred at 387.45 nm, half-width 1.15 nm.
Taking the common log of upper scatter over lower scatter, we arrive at -1.2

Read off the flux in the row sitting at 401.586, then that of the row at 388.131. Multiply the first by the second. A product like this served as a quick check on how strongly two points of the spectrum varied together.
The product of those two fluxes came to 103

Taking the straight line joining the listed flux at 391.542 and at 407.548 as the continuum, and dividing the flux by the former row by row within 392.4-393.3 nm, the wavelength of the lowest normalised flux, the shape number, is 393.168 nm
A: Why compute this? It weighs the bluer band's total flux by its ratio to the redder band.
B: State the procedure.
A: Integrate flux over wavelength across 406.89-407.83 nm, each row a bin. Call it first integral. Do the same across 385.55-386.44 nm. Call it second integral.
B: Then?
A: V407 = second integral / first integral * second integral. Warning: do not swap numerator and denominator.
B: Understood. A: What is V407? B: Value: 12.9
